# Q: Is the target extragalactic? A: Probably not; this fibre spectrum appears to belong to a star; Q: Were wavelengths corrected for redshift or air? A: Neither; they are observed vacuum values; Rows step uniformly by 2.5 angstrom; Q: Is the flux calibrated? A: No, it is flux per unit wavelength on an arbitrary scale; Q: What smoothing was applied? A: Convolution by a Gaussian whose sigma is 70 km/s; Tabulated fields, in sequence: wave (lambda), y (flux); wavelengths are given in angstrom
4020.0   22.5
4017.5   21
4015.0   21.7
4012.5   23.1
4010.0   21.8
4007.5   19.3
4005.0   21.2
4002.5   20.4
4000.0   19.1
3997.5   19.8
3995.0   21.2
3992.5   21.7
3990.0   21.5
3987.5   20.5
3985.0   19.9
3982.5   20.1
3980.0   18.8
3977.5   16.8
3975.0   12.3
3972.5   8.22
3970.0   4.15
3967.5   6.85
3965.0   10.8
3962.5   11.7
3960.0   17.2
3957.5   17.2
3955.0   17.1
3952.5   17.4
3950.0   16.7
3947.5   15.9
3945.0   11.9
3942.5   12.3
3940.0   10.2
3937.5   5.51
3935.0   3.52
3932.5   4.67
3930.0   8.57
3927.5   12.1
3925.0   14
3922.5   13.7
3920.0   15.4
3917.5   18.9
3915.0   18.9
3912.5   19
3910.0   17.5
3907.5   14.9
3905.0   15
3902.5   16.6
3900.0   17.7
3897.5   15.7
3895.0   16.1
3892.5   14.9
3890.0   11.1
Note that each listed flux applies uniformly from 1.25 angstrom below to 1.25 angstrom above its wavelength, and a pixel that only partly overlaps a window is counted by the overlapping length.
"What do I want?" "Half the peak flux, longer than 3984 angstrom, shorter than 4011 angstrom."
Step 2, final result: 10.9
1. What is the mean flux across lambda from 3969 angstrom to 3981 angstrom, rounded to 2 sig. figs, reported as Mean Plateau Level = 12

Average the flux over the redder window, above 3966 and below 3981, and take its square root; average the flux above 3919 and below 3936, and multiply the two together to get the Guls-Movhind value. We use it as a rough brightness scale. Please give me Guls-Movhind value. 34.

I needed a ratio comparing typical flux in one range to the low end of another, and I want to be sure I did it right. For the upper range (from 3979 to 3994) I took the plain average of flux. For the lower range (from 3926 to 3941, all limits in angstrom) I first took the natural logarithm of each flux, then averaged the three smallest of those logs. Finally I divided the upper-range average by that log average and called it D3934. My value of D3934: 13.6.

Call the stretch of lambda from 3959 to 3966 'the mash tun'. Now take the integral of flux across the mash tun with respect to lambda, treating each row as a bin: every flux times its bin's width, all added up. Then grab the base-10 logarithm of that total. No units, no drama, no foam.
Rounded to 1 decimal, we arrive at 2.0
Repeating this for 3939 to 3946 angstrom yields 1.9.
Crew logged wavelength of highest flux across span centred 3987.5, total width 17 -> 3992.5 angstrom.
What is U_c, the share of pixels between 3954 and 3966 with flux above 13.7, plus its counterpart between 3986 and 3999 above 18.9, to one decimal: 1.6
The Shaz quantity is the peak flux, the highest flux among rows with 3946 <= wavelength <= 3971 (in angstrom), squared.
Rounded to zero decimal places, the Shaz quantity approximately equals 303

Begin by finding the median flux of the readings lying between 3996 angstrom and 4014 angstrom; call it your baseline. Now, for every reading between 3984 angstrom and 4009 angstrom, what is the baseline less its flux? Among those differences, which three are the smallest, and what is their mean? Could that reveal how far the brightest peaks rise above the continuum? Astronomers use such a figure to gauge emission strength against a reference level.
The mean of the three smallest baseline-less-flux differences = -1.1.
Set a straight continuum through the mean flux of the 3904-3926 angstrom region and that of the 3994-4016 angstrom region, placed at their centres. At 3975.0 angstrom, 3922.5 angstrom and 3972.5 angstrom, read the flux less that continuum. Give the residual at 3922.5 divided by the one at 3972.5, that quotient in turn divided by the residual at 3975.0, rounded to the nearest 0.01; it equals -0.04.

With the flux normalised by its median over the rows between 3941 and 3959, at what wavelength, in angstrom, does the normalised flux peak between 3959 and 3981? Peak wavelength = 3980.0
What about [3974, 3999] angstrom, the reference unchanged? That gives 3992.5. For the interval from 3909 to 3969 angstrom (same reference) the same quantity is 3912.5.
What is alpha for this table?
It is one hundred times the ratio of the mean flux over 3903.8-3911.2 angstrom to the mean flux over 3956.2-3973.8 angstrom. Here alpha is 145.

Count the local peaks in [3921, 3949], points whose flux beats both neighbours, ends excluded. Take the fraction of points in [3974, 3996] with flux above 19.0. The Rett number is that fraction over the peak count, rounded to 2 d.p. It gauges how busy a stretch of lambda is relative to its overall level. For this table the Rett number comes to 0.33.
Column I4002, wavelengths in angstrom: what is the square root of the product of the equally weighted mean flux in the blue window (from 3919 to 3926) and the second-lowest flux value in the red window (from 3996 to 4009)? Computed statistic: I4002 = 17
